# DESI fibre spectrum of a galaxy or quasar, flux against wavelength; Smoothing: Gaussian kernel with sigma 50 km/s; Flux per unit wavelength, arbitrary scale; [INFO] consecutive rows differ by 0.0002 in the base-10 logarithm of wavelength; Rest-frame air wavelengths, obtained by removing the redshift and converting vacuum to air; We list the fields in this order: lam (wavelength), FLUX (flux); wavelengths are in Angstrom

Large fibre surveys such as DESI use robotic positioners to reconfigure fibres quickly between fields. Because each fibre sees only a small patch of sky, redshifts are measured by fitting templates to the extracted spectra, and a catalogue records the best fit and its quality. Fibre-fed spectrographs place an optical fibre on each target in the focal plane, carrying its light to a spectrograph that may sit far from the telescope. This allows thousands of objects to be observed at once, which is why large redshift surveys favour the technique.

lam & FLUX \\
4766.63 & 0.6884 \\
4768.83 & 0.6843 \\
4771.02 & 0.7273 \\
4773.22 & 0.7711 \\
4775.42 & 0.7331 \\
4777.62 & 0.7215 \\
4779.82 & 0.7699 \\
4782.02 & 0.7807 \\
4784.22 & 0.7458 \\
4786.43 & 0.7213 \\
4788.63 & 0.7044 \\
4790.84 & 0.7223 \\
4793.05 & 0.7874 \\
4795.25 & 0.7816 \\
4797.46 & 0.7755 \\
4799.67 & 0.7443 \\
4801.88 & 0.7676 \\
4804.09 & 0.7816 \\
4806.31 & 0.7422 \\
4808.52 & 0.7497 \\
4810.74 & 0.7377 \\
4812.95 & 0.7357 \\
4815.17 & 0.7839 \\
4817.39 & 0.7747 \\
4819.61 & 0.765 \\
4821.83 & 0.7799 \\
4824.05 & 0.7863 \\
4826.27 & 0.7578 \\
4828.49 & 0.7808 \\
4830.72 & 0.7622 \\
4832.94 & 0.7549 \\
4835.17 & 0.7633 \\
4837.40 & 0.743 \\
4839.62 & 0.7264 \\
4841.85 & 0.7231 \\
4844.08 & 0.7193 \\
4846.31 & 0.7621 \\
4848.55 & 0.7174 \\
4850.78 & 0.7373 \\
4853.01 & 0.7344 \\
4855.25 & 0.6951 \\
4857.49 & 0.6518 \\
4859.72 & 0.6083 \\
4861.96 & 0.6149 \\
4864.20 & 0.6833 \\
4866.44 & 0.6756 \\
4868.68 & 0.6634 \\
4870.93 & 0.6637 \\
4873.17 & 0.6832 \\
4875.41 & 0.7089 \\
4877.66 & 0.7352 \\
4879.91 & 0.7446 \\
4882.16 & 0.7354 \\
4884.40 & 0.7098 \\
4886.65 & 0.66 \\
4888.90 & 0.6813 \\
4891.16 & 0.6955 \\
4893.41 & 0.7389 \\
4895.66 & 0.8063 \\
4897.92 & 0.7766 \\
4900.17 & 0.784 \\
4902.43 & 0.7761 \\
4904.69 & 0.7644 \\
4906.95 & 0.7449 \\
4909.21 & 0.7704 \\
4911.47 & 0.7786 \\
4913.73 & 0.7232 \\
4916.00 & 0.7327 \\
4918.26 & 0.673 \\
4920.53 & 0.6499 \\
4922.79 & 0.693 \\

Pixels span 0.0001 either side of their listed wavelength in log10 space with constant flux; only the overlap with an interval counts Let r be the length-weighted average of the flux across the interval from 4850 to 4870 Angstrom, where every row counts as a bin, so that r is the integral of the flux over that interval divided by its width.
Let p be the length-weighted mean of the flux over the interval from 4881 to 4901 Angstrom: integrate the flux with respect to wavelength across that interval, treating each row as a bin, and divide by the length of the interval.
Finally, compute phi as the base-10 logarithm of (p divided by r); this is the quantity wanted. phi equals 0.04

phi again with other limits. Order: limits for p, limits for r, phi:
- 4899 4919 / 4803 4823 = -0.01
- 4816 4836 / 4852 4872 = 0.06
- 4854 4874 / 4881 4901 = -0.04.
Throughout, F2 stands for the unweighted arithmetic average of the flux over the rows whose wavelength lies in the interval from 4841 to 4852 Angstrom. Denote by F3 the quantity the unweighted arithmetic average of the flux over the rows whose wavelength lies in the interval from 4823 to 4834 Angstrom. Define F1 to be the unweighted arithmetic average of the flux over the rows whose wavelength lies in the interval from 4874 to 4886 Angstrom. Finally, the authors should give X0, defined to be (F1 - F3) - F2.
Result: -0.773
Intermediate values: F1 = 0.727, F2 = 0.732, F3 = 0.77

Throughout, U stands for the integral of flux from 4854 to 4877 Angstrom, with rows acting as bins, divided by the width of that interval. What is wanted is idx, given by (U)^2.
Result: 0.44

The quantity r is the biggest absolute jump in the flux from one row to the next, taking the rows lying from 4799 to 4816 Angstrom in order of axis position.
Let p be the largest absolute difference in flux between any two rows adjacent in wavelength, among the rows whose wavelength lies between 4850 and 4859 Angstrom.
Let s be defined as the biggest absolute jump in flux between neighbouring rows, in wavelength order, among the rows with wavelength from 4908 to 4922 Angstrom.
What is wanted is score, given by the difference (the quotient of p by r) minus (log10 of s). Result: 2.1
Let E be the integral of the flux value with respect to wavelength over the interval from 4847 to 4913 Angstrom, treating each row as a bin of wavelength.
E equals 47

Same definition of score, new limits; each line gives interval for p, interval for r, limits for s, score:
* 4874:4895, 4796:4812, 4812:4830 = 2.6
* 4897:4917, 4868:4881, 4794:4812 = 3.5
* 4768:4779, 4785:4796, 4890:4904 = 1.8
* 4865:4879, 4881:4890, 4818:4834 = 2.1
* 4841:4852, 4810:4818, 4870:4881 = 2.5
